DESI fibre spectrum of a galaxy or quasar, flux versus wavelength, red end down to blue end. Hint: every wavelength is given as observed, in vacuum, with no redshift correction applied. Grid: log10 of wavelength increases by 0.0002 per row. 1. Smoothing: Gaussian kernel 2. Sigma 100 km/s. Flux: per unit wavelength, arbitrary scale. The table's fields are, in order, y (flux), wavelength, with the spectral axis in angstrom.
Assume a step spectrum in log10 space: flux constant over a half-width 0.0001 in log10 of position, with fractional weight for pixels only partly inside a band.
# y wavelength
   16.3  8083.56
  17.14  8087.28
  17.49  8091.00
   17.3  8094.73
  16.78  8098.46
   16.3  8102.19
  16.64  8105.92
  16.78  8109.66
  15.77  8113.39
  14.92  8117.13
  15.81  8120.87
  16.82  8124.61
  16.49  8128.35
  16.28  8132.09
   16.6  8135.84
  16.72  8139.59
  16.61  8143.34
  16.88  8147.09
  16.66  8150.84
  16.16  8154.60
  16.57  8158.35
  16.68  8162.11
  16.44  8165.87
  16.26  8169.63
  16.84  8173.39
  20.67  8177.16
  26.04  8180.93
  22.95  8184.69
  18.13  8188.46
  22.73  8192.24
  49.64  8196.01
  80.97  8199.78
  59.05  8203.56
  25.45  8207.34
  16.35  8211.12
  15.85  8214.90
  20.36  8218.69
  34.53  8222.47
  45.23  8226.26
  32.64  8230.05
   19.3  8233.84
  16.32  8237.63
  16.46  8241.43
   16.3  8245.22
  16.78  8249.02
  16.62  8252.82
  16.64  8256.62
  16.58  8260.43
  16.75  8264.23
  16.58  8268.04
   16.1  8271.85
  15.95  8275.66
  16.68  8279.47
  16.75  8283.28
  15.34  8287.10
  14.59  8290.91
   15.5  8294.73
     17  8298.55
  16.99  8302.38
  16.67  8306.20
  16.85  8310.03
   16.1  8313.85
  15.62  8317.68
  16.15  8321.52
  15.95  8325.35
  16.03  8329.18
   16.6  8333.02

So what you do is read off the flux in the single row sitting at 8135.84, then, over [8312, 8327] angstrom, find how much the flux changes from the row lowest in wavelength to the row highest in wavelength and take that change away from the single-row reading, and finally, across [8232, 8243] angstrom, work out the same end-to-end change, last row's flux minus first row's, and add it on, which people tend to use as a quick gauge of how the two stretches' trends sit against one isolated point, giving 13.9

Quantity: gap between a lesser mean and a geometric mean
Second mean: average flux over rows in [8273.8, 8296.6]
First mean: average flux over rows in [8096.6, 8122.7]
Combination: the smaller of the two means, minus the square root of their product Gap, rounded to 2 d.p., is -0.17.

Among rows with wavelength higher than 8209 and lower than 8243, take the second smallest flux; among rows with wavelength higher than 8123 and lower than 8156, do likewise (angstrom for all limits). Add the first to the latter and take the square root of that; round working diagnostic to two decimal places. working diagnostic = 5.71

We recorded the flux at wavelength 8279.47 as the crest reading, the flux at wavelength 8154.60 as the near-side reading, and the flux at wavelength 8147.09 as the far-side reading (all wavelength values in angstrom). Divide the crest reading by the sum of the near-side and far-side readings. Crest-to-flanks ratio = 0.50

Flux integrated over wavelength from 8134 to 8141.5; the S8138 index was 125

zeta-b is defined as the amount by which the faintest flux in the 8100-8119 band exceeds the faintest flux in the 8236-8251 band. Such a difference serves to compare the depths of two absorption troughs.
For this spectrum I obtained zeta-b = -1.4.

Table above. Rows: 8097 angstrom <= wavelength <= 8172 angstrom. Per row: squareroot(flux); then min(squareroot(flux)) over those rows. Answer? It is 3.863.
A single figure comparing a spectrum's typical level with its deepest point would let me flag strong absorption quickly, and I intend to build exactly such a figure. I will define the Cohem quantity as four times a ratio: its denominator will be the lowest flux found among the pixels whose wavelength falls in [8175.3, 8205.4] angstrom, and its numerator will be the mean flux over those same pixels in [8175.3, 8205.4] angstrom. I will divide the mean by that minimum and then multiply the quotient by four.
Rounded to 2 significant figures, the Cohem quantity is 8.3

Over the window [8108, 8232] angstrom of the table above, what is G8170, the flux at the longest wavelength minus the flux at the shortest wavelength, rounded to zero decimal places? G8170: 16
